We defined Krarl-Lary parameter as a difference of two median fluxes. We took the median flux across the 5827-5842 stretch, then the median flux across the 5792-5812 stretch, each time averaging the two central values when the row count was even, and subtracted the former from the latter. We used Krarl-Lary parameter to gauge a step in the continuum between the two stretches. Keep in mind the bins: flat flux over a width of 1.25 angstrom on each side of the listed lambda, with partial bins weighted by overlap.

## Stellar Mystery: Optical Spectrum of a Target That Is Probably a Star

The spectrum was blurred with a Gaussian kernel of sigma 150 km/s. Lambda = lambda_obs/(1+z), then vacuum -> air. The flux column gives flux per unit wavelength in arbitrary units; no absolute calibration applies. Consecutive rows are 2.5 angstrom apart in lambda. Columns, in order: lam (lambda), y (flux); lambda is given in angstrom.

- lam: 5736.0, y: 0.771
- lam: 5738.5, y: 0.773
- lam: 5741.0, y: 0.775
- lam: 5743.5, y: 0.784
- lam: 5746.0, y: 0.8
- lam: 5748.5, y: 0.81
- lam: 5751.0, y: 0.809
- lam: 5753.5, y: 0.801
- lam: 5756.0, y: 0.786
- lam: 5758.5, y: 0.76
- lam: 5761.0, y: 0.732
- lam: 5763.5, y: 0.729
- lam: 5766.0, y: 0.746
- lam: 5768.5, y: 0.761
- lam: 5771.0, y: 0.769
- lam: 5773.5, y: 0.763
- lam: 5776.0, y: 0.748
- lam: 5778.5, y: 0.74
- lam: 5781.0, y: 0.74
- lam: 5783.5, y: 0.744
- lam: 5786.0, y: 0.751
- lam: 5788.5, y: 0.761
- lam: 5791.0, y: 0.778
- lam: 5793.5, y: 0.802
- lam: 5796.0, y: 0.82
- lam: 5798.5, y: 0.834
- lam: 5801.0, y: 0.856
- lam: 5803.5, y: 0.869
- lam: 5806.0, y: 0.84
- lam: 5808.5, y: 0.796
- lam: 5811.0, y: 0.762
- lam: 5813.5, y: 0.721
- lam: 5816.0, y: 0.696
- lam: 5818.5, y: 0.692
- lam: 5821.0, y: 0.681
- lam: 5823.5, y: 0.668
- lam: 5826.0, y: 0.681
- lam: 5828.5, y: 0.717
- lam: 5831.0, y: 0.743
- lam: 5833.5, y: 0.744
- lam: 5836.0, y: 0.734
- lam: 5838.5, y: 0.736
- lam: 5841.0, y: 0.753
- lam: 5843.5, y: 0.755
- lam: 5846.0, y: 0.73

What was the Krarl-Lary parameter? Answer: 0.09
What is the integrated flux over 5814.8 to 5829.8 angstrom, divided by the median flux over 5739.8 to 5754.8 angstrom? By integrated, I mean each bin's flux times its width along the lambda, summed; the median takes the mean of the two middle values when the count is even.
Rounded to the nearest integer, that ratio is 13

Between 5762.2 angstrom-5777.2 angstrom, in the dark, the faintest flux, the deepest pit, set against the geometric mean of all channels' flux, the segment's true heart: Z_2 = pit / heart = 0.969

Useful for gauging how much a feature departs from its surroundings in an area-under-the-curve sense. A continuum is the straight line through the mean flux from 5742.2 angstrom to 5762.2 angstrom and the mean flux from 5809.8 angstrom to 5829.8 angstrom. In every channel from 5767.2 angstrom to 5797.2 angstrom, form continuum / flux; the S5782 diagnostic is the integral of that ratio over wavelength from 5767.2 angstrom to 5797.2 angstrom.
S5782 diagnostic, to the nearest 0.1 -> 29.4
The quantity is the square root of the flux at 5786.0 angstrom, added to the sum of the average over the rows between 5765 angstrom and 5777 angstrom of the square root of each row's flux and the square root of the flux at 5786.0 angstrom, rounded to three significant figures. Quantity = 2.60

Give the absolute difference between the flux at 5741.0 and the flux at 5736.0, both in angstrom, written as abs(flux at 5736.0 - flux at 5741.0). 0.00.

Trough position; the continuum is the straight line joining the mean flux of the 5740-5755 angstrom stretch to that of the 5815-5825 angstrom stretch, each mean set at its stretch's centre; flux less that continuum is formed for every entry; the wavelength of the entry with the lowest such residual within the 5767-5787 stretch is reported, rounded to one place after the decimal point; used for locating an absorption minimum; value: 5778.5 angstrom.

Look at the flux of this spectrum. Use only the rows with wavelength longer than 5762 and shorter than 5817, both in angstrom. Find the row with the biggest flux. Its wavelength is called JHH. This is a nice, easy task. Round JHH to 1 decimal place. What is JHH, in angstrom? 5803.5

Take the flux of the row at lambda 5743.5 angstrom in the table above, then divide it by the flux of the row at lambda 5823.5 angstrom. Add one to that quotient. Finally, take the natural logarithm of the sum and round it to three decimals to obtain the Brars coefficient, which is 0.776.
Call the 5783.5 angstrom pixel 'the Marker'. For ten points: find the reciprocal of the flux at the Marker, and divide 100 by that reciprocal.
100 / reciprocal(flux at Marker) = 74.4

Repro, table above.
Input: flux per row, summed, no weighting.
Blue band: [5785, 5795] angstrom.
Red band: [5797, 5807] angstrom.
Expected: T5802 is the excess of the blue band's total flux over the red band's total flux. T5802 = -0.3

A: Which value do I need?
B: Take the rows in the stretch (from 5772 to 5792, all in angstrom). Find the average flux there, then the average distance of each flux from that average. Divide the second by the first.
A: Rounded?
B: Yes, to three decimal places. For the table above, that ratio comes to 0.014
